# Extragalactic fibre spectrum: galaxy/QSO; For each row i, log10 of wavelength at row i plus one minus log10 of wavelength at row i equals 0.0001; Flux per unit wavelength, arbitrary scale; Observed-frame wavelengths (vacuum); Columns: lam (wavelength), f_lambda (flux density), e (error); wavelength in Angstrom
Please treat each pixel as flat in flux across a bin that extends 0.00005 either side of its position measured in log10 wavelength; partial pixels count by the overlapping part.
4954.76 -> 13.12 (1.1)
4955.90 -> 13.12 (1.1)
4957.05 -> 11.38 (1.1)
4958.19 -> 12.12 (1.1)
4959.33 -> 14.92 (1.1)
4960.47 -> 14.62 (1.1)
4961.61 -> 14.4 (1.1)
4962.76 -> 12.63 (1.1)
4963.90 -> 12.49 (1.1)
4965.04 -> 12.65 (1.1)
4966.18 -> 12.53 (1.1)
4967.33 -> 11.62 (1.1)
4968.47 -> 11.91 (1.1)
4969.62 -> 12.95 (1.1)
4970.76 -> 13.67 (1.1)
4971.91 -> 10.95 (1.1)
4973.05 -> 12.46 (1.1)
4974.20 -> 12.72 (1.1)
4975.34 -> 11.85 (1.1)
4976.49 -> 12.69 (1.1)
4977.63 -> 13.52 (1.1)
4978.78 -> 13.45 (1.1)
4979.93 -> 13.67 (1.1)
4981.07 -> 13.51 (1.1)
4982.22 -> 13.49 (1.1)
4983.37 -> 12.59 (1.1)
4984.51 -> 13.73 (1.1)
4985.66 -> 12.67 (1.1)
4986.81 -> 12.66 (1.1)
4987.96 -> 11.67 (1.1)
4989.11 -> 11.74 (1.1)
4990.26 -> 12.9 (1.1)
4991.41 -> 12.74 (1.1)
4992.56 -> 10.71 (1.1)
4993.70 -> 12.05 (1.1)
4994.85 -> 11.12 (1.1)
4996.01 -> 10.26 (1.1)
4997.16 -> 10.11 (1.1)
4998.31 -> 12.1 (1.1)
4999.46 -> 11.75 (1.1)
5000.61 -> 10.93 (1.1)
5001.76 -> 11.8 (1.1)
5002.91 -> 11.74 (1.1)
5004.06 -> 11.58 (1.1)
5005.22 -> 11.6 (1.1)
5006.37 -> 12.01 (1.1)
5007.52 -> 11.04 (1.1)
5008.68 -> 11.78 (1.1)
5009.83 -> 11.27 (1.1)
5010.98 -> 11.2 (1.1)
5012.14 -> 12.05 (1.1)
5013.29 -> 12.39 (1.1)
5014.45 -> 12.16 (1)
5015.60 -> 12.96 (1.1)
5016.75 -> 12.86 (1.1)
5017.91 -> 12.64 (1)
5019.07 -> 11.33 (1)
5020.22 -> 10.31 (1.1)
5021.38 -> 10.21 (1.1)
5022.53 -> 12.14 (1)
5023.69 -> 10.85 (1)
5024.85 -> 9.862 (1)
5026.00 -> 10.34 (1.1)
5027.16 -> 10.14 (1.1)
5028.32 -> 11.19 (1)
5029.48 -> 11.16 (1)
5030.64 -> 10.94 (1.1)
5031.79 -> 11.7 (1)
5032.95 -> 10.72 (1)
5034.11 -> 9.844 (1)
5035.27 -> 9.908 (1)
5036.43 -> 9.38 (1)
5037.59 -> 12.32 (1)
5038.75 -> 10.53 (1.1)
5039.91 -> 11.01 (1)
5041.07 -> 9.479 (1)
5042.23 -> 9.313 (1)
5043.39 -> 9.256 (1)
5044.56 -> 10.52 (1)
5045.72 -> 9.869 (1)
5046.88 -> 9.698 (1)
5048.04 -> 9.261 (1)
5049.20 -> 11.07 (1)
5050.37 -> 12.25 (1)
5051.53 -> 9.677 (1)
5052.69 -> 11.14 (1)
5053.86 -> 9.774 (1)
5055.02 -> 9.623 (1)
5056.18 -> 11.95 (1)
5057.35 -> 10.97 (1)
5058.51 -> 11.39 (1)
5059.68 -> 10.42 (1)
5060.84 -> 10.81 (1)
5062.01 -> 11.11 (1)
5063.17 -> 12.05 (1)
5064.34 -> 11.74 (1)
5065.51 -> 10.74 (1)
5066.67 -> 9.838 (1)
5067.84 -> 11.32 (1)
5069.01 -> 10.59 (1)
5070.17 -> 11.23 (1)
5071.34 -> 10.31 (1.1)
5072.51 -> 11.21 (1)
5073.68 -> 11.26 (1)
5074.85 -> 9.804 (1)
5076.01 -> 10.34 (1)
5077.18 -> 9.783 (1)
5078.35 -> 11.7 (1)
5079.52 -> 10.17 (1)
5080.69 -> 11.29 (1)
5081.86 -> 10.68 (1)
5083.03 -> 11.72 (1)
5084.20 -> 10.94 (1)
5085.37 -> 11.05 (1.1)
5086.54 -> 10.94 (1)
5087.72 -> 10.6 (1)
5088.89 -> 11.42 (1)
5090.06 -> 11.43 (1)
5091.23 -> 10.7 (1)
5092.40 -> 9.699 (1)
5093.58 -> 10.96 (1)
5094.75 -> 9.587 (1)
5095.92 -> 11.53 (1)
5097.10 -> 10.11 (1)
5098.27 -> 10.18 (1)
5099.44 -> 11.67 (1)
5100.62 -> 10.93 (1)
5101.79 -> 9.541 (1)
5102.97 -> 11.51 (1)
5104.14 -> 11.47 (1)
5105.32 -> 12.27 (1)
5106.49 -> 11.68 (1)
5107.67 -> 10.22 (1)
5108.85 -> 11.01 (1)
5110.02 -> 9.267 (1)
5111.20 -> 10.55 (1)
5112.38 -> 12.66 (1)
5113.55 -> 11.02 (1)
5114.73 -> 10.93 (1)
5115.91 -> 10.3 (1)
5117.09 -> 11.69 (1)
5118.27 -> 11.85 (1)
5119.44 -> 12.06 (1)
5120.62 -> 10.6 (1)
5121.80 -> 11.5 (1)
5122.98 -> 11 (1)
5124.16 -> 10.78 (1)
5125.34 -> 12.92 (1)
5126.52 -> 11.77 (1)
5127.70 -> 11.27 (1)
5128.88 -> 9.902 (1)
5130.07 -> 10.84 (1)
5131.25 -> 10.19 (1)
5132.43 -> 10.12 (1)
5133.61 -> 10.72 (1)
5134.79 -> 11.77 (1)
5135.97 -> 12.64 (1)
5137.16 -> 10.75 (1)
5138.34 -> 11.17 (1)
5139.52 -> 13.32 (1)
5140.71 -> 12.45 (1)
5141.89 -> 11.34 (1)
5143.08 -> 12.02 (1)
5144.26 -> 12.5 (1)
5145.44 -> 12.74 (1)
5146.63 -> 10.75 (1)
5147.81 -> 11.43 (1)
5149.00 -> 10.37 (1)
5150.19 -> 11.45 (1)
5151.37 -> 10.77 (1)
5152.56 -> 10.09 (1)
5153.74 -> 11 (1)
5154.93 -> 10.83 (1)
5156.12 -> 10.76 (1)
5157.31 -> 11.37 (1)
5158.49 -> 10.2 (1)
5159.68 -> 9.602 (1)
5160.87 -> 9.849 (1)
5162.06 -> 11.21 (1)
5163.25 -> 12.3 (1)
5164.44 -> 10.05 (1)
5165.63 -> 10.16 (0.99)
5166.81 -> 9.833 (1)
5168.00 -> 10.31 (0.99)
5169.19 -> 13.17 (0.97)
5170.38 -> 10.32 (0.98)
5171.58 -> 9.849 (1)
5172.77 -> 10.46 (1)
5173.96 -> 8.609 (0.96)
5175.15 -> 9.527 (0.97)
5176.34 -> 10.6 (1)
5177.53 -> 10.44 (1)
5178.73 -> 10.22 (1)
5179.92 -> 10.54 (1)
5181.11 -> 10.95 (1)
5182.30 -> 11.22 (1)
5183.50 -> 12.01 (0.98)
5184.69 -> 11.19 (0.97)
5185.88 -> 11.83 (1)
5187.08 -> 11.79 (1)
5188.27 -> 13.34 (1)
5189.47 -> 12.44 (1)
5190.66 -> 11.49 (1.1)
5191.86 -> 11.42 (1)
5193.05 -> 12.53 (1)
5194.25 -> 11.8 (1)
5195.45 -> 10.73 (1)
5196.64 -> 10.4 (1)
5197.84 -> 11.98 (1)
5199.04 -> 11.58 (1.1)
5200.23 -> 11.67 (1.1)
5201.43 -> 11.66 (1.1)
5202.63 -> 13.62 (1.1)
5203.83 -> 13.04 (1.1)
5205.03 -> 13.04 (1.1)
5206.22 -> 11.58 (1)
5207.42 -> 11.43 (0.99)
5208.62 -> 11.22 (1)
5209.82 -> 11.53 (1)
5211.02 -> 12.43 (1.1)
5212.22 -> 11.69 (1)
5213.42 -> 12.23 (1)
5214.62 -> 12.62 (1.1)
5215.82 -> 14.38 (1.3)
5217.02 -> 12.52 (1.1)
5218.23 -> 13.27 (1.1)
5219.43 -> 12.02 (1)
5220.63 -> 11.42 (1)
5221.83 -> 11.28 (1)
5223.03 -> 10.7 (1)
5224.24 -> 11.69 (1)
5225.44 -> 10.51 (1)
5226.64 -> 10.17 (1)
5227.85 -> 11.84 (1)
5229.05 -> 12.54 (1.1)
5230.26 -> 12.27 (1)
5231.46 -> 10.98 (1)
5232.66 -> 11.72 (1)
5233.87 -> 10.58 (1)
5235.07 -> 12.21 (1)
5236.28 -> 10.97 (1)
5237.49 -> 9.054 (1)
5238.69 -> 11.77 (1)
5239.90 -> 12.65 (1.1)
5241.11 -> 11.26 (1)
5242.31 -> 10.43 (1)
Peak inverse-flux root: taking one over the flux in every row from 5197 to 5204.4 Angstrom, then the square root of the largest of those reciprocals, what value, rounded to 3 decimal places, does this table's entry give 0.294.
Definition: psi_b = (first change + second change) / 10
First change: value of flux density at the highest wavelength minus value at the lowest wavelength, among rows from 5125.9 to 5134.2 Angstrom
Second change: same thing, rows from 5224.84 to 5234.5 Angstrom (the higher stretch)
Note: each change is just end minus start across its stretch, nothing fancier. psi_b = -0.10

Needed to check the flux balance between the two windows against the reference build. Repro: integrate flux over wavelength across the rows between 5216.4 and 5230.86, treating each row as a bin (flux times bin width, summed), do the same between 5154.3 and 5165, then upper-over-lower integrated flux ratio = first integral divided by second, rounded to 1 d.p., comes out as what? 1.5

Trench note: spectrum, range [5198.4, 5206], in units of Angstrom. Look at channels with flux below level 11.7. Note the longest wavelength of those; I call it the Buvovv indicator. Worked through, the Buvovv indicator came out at 5201.43 Angstrom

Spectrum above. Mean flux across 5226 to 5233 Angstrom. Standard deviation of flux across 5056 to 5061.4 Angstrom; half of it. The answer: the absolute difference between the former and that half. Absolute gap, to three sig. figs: 11.3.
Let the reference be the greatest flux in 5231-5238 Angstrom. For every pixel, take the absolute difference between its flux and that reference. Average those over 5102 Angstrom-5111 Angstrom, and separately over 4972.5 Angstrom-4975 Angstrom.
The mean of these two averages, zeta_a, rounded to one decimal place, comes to 0.8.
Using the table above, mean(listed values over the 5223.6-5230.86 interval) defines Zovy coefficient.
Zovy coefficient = 11.5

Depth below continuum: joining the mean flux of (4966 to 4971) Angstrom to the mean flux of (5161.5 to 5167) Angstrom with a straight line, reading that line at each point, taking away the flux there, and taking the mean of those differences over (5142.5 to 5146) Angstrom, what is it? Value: -1.5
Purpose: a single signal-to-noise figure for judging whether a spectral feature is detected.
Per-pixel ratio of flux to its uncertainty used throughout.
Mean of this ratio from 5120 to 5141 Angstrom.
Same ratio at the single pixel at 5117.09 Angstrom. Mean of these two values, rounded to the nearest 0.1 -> 11.5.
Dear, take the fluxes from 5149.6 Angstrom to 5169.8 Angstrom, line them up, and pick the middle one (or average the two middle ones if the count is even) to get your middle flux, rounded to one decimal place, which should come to 10.8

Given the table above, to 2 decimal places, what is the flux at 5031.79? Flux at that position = 11.70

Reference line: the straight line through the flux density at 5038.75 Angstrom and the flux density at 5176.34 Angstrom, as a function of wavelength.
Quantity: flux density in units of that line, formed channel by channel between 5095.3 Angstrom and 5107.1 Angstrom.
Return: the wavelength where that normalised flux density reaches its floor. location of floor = 5101.79 Angstrom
